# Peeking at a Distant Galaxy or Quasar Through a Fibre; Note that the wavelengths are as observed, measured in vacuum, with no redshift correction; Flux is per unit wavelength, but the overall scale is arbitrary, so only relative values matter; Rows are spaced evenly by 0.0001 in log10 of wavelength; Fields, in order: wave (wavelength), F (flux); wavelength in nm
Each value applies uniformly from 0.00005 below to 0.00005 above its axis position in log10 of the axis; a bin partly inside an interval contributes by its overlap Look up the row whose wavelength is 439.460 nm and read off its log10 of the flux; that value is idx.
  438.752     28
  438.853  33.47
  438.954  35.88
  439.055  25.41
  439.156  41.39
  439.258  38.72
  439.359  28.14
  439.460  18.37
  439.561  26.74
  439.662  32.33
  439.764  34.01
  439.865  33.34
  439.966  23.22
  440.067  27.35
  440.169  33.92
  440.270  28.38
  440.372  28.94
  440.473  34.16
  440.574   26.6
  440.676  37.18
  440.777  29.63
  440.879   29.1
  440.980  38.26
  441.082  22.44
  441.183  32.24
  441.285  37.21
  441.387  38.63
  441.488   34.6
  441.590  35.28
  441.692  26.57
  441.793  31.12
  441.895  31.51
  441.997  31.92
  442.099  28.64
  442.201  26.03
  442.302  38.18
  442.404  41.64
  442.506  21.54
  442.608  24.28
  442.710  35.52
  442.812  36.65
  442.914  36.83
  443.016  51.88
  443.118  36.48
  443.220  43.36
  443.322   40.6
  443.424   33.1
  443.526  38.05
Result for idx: 1.26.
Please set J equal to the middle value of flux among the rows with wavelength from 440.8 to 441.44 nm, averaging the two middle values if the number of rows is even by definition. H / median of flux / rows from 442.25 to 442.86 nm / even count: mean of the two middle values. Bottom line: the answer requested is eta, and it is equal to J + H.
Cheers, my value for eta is 71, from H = 36.1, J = 35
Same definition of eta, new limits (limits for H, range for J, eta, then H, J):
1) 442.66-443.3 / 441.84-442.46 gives 68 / 36.7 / 32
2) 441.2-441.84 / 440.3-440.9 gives 64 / 34.9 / 29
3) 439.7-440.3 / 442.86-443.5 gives 70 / 30.9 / 39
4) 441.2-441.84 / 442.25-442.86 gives 71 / 34.9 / 36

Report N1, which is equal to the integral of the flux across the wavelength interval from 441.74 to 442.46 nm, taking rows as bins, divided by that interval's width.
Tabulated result 32.6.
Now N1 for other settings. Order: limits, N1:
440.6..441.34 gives 32.1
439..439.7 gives 30.2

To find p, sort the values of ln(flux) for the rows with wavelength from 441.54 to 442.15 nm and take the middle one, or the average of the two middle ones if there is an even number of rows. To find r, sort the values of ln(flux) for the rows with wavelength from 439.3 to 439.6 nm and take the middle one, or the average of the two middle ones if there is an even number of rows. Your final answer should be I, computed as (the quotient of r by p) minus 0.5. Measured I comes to 0.454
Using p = 3.44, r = 3.29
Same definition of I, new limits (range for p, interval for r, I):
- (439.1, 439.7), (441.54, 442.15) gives 0.511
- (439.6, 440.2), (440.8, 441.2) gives 0.480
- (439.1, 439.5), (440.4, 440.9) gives 0.469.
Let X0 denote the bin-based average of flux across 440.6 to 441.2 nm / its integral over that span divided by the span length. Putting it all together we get 31.2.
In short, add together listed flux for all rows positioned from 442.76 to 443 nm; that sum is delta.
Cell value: 73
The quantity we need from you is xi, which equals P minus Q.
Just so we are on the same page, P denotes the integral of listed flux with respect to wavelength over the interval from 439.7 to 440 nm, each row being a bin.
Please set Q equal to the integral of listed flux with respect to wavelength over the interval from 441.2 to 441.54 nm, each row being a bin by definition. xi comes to -3.1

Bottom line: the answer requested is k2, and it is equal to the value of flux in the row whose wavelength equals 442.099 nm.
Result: 28.64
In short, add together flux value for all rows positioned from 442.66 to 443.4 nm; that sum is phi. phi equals 281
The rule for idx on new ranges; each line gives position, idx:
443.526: 1.58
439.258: 1.59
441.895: 1.50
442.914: 1.57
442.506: 1.33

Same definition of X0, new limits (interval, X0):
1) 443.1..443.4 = 39.9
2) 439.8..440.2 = 29.4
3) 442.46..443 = 32.4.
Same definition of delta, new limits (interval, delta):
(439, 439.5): 152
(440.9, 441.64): 239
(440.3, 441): 224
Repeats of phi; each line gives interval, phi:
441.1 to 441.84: 236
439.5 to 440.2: 211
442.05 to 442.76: 216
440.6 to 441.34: 226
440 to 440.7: 217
